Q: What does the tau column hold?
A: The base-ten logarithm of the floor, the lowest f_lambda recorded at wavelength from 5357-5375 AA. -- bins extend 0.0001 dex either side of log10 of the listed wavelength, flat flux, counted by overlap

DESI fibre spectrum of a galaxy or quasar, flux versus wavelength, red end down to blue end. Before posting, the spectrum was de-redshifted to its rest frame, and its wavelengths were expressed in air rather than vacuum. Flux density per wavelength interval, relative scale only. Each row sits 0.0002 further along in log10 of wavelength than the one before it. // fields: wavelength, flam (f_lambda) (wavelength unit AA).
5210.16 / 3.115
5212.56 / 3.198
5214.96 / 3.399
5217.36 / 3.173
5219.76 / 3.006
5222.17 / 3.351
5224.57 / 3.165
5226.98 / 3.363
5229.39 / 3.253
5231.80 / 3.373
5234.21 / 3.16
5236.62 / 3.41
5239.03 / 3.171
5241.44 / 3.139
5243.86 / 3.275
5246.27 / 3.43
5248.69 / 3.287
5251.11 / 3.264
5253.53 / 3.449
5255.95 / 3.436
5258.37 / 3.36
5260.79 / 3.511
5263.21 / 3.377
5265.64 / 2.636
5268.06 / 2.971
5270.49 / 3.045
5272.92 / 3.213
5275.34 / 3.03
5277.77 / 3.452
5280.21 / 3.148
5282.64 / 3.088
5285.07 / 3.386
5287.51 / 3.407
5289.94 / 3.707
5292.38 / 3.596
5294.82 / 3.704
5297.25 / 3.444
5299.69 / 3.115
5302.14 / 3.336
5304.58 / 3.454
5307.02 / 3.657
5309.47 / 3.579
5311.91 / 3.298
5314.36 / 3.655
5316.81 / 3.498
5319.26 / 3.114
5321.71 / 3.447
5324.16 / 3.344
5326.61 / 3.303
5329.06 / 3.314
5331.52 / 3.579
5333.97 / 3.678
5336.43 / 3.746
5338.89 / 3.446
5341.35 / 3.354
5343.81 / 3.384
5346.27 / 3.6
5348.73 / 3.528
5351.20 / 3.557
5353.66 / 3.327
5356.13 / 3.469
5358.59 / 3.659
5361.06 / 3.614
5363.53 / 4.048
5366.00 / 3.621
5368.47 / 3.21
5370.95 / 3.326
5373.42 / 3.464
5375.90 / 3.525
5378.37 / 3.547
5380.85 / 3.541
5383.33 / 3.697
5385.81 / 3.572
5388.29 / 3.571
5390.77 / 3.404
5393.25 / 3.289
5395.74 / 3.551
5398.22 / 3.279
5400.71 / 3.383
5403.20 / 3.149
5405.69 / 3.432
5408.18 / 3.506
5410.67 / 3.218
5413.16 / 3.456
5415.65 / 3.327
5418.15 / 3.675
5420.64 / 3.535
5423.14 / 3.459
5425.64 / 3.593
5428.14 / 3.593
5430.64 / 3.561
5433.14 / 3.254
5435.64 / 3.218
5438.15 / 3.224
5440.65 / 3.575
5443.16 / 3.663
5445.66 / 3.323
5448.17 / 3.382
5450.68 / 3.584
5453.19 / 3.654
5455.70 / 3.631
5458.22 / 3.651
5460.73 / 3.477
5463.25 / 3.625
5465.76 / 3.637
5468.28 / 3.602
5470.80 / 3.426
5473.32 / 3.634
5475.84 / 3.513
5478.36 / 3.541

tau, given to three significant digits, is 0.507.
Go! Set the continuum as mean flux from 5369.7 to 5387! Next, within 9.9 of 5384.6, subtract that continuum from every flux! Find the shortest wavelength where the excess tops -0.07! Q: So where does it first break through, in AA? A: 5375.90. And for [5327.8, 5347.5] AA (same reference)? 5331.52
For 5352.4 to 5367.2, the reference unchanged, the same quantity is 5356.13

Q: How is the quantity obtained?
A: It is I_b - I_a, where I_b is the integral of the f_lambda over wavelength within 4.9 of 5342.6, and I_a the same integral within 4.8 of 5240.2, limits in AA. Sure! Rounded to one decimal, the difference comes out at 2.6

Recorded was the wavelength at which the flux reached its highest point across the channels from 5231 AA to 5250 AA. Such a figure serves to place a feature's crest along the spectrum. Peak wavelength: 5246.27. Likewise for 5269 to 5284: 5277.77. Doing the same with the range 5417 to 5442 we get 5418.15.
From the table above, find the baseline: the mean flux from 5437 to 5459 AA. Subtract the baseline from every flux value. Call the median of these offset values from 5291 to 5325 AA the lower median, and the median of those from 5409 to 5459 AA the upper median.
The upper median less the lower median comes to 0.10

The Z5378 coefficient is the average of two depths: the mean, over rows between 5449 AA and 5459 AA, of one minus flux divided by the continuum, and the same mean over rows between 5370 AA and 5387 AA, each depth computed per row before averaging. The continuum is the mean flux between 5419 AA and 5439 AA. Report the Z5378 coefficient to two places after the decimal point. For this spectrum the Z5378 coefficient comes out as -0.04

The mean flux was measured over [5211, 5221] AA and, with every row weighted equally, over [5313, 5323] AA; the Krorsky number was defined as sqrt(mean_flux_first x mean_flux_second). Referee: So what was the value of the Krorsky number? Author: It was 3.31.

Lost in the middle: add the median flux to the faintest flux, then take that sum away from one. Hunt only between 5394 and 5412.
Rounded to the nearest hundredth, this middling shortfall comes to -5.53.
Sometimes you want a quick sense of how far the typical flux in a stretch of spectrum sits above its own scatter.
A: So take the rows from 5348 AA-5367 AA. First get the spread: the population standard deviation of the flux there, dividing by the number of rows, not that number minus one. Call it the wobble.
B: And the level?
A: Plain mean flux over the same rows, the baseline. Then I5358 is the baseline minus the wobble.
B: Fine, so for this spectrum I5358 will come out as 3.41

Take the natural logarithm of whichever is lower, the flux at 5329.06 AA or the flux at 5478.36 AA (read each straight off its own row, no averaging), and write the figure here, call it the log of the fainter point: 1.20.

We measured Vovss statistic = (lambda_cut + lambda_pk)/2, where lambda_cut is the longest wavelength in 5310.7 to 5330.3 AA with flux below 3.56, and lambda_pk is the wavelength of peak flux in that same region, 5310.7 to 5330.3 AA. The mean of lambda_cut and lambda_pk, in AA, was 5321.7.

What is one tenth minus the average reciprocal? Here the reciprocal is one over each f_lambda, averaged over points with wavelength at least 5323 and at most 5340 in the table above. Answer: -0.187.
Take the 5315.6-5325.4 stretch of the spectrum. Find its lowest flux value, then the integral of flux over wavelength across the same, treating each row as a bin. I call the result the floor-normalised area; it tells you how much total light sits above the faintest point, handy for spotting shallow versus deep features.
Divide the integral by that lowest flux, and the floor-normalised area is 10.55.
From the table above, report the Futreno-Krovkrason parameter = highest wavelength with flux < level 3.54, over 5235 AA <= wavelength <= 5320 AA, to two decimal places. 5319.26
